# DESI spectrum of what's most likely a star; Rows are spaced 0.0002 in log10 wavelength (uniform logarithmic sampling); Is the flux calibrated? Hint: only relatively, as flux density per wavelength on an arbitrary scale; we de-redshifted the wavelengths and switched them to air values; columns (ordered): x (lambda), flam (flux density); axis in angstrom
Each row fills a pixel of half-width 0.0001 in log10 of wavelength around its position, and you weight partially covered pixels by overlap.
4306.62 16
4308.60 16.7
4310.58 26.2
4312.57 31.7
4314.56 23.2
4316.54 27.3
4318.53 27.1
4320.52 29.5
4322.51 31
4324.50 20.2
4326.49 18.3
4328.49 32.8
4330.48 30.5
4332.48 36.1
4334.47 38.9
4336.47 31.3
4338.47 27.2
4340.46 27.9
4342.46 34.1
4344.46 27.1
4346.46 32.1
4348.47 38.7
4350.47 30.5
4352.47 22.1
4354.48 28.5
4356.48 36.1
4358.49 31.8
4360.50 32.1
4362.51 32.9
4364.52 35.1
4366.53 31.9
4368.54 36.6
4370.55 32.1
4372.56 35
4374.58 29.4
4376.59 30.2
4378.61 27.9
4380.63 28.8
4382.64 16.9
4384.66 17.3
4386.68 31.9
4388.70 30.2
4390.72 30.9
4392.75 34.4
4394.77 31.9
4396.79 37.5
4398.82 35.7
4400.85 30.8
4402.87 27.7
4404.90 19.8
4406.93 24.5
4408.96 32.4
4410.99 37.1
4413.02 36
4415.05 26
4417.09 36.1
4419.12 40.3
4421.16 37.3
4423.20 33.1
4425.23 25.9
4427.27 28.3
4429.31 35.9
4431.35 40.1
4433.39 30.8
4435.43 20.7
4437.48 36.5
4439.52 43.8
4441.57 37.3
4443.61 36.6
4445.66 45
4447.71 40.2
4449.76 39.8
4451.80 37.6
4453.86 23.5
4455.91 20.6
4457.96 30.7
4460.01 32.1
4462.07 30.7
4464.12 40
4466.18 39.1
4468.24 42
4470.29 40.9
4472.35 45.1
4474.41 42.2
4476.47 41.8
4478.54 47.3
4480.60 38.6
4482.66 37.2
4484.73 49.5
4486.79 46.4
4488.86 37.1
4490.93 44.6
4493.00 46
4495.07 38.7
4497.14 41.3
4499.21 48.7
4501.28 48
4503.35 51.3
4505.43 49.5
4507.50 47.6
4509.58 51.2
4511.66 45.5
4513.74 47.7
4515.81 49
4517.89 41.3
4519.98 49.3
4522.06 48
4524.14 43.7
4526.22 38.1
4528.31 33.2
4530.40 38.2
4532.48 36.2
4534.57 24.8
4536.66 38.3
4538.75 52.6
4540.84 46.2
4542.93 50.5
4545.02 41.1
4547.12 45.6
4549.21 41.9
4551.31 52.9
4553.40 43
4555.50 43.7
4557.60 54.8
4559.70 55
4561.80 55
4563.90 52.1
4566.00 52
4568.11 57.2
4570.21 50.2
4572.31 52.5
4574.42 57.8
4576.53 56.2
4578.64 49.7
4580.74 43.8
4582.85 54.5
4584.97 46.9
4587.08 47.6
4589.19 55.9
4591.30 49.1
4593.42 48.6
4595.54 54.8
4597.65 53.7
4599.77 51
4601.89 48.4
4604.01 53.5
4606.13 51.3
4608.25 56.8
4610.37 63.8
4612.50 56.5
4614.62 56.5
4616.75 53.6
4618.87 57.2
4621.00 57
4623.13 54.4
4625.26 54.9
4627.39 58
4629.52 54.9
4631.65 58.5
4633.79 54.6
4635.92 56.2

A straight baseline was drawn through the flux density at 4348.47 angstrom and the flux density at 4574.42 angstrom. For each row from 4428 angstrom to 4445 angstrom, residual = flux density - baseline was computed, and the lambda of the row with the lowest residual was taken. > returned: 4435.43 angstrom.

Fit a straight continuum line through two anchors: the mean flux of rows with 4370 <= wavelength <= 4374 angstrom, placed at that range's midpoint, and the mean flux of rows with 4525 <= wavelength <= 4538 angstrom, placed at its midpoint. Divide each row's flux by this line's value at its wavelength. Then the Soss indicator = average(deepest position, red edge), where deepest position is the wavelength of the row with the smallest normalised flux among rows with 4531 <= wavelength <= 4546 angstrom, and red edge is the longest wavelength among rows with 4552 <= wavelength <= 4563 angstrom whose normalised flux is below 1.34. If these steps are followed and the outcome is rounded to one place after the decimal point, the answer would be 4545.0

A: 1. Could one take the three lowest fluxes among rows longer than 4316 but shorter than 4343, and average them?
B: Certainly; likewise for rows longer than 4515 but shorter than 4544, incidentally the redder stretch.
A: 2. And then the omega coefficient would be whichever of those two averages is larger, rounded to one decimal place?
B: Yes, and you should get 31.4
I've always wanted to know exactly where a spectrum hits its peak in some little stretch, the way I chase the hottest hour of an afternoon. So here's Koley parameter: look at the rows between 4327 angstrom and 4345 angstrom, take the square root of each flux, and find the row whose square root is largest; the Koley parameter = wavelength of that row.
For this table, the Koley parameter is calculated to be 4334.47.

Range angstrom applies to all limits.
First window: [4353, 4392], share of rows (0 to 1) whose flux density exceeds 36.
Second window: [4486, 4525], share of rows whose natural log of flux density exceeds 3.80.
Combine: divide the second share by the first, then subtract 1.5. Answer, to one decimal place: 5.0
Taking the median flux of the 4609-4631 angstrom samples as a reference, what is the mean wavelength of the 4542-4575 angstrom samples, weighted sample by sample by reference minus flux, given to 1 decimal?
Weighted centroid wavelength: 4553.1 angstrom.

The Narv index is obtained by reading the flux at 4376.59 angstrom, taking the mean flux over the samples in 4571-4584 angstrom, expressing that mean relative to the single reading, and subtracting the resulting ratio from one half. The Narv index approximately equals -1.2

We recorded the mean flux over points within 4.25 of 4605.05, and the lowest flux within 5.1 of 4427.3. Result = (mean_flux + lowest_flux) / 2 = 39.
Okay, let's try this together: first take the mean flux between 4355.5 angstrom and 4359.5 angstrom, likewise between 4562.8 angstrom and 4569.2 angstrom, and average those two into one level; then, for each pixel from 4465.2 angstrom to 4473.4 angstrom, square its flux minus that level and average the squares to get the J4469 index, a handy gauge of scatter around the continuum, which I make 9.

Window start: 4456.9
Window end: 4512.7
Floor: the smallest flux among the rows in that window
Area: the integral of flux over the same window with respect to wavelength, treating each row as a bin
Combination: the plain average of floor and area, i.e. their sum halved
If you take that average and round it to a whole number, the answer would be 1207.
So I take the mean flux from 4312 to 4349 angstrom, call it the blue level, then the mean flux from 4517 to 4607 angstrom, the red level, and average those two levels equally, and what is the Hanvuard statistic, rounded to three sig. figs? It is 38.8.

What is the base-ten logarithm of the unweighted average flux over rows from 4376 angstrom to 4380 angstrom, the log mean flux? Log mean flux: 1.46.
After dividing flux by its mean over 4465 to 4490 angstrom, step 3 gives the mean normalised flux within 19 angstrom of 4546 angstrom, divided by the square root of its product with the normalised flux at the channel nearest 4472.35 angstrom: 1.00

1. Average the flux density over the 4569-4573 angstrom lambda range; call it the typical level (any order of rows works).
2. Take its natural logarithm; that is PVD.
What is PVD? 3.94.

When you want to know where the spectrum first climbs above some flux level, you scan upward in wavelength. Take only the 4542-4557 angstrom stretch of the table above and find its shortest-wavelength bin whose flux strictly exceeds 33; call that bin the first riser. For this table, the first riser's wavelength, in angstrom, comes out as 4542.93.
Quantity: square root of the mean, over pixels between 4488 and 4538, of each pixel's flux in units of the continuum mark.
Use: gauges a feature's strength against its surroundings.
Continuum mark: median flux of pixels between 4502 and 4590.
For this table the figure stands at 0.94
